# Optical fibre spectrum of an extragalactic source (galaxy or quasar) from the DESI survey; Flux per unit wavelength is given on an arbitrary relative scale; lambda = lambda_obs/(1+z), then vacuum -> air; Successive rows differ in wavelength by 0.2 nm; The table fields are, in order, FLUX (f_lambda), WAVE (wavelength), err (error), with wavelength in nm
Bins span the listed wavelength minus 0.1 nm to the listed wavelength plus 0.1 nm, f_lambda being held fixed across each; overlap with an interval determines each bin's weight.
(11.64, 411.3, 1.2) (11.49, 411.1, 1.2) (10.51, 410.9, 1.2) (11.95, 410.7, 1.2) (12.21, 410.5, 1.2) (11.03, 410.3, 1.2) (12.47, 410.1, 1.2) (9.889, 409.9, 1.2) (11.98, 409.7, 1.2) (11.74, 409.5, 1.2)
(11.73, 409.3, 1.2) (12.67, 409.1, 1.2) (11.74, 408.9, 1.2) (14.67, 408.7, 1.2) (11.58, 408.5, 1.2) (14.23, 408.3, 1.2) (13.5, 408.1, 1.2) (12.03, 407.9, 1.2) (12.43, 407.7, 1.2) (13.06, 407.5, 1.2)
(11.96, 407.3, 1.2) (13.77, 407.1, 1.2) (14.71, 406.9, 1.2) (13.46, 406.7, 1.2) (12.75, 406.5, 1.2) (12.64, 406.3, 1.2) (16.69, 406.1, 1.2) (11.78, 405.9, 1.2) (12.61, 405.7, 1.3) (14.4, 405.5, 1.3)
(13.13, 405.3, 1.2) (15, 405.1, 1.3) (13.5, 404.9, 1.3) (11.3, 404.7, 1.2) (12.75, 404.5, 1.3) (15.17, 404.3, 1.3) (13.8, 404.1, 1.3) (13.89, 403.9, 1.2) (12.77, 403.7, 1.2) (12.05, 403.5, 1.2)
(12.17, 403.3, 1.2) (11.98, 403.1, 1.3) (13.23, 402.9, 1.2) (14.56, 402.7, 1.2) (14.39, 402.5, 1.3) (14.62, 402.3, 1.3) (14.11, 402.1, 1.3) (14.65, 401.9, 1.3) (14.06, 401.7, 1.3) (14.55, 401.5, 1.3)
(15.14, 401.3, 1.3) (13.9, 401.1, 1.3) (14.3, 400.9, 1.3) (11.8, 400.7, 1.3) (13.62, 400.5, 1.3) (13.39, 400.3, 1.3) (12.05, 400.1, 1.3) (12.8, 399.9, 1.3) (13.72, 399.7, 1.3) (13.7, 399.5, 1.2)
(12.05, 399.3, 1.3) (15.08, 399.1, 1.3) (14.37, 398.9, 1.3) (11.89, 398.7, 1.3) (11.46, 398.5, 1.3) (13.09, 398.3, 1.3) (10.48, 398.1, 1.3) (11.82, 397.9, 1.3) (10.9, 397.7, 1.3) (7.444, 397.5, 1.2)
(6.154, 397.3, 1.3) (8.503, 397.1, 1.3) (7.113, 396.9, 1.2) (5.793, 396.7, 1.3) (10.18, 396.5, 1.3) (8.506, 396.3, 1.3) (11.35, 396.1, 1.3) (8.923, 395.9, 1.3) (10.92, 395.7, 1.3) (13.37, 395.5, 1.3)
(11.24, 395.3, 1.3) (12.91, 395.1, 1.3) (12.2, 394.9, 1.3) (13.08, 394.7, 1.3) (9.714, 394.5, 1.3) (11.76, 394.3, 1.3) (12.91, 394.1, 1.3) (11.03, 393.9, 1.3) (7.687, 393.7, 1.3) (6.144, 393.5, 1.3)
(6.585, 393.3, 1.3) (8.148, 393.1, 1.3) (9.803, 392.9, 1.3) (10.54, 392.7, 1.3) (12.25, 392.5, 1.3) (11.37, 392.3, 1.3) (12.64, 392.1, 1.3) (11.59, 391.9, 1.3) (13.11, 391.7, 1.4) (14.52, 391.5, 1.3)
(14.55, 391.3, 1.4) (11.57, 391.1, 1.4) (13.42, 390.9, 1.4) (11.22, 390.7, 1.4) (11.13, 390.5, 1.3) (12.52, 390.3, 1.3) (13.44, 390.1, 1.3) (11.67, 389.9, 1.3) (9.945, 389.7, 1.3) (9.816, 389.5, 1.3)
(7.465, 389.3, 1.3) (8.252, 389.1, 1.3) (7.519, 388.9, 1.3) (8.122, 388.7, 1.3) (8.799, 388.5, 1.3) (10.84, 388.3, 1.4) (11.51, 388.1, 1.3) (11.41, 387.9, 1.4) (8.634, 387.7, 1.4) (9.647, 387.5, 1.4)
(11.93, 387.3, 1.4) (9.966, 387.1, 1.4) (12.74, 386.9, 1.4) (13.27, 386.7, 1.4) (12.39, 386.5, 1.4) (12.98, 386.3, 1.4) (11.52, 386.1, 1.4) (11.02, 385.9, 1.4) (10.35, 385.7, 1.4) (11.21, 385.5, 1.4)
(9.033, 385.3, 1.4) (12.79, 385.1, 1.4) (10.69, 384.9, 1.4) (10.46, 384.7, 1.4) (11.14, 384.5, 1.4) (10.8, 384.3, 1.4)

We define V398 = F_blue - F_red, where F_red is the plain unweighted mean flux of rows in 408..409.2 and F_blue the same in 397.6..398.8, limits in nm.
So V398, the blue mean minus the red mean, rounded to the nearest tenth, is -1.5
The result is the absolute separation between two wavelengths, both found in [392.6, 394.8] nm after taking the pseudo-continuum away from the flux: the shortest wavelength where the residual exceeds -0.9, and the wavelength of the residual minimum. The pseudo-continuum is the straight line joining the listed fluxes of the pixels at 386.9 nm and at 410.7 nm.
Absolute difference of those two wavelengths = 0.60 nm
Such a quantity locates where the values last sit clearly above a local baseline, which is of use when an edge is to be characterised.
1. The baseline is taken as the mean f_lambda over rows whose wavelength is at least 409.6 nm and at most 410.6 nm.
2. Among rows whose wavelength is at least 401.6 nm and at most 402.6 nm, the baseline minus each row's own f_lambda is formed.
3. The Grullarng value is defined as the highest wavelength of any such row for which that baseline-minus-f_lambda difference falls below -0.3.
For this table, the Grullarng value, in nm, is 402.5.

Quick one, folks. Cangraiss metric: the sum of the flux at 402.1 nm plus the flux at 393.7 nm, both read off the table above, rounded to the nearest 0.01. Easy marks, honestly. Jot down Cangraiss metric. 21.80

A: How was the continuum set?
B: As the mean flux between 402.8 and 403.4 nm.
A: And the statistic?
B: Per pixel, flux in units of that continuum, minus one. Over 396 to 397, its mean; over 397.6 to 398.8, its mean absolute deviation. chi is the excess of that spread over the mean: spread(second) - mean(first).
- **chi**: 0.36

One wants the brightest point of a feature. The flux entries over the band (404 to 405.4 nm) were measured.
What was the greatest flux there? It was 15.17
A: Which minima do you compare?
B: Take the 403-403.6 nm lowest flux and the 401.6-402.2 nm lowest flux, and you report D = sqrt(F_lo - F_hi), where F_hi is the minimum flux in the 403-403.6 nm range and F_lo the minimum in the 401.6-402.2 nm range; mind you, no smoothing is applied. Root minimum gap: 1.44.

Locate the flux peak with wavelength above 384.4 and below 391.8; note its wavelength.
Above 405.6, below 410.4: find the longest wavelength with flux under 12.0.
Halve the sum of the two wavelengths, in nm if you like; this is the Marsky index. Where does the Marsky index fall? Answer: 400.80 nm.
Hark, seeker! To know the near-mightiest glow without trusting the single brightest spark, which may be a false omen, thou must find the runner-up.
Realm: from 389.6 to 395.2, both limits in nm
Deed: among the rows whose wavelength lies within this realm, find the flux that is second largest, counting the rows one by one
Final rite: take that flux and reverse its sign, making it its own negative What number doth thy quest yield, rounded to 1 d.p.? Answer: -14.5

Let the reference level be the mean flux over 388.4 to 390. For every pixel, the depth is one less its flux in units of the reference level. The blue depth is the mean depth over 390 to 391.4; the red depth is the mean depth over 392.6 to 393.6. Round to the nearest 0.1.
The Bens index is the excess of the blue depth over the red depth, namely -0.5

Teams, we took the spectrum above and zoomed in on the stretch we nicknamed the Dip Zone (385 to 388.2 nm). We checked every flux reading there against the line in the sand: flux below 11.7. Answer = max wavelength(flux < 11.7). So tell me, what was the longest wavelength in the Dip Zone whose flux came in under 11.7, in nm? 388.1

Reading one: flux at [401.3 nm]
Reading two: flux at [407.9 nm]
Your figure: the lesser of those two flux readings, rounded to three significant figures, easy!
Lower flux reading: 12.0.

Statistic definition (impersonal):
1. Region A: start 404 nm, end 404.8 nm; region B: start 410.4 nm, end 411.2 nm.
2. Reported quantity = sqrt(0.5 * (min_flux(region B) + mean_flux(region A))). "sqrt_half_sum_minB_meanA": 3.45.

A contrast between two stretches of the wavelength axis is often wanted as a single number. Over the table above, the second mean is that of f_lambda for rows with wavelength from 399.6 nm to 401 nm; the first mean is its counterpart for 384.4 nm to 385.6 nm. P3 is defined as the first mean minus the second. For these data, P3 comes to -2.2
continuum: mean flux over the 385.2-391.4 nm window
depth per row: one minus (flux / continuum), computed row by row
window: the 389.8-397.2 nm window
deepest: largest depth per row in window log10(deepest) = -0.33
